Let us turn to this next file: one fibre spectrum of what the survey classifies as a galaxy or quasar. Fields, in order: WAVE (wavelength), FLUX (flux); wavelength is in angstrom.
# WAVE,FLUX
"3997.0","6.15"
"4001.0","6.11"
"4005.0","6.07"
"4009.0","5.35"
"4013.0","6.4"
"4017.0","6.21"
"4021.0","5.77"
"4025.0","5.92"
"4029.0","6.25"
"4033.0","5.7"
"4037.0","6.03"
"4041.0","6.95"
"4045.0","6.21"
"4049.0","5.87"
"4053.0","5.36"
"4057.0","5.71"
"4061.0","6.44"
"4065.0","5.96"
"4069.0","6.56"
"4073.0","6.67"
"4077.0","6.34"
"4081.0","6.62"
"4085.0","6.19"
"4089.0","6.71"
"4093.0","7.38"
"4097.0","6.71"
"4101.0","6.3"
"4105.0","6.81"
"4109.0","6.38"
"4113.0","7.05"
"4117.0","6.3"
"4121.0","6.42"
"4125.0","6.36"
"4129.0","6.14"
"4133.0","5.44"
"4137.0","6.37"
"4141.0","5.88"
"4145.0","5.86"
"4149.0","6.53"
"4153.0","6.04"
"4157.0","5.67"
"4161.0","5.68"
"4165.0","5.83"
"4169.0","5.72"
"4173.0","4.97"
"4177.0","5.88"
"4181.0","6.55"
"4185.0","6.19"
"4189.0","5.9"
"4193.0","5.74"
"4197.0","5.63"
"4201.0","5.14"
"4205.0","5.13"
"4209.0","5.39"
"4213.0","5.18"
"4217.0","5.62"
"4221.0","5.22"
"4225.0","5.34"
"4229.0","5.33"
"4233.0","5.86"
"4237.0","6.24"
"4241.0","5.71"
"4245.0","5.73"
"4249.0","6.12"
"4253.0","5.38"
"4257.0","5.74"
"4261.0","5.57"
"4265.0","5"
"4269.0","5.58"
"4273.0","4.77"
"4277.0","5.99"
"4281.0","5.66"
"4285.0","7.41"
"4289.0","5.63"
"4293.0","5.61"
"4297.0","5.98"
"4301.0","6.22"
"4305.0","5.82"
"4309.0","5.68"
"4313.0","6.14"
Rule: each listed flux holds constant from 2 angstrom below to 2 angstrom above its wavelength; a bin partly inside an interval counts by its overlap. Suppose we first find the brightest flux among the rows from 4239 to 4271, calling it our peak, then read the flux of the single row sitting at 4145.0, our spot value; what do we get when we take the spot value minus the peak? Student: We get -0.26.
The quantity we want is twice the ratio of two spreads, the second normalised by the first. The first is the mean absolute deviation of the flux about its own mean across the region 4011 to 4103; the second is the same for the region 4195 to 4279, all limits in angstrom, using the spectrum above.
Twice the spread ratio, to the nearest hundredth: 1.72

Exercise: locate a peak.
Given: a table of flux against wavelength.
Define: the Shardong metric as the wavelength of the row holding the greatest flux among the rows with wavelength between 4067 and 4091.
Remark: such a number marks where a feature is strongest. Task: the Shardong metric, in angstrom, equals 4089.0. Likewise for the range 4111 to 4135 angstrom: 4113.0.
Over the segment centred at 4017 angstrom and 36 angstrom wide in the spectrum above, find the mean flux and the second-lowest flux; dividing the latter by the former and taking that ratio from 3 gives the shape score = 2.05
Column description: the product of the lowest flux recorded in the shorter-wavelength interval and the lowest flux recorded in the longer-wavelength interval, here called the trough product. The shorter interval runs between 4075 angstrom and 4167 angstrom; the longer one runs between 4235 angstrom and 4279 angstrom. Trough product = 25.9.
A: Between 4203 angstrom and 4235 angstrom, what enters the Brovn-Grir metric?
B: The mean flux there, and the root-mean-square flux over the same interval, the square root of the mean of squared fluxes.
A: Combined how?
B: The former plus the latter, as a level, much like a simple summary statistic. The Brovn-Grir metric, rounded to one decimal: 10.8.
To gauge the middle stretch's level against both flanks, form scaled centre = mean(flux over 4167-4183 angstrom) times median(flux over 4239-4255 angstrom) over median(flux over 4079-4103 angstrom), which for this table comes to 4.96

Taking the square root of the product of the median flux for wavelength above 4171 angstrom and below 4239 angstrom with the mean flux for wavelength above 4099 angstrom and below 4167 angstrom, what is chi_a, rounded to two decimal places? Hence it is 5.89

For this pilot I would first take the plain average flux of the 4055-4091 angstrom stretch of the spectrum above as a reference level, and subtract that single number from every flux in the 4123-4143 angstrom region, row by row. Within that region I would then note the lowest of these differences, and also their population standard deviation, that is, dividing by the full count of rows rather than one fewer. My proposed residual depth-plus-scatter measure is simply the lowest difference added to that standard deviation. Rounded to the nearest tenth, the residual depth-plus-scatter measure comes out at -0.6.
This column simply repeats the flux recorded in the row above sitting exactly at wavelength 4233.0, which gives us 5.86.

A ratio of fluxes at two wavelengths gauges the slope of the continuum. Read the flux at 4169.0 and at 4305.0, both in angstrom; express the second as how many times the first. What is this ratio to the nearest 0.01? 1.02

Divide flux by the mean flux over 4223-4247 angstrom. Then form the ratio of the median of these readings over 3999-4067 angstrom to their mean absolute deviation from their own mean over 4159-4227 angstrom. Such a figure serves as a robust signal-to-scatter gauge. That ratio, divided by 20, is 0.92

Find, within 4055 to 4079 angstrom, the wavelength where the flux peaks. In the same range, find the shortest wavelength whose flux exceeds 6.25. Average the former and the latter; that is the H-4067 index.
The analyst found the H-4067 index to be 4067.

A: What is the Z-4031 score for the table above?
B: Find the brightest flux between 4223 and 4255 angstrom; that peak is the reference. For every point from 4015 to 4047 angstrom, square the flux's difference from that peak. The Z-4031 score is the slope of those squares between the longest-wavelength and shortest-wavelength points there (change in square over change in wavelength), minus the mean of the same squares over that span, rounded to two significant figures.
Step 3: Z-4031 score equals -0.15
